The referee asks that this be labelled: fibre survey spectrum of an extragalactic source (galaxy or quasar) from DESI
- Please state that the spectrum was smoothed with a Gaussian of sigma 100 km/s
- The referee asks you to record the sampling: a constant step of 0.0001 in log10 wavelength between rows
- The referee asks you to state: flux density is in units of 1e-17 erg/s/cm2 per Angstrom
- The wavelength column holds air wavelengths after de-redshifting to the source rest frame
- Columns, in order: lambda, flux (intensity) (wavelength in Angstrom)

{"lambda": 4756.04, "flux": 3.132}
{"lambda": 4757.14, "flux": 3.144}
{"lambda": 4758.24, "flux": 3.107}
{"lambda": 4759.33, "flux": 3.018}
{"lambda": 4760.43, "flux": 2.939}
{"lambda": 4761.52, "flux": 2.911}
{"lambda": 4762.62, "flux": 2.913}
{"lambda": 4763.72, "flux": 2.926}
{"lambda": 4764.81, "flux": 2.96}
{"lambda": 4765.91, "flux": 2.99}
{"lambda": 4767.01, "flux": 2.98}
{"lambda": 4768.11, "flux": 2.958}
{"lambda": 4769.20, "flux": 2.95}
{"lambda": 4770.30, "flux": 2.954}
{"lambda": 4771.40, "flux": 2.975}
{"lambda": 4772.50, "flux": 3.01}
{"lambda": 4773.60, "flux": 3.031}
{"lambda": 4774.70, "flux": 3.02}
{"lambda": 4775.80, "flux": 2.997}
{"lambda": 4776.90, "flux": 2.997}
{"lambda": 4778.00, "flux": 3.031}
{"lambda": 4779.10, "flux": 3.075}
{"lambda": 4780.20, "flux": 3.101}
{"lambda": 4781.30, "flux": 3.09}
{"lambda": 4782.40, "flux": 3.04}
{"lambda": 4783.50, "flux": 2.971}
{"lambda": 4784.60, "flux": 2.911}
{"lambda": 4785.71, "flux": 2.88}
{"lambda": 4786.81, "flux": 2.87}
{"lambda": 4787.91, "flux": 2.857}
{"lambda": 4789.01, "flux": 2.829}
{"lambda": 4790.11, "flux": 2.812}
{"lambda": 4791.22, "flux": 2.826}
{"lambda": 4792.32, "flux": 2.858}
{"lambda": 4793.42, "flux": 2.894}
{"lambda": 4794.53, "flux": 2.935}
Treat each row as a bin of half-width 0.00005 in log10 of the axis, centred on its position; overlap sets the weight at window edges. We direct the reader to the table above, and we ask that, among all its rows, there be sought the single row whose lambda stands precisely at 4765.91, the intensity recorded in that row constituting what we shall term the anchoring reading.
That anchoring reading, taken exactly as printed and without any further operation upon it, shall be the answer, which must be 2.99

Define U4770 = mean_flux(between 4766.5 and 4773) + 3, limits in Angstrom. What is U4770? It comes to 5.97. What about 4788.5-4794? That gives 5.84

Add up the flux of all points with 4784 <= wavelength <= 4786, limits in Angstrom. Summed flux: 5.79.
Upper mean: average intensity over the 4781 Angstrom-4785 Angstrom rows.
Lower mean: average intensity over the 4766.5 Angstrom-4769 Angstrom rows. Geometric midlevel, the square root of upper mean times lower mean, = 2.99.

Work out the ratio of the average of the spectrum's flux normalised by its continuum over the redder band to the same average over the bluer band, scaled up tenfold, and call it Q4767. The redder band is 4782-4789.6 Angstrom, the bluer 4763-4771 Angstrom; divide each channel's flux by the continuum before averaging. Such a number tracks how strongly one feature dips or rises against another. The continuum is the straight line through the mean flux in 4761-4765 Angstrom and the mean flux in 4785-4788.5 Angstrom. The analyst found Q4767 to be 10.0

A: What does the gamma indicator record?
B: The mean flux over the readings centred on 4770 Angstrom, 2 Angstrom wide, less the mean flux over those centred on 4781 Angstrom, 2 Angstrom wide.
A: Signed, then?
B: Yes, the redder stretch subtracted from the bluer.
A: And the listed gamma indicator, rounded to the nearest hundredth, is -0.14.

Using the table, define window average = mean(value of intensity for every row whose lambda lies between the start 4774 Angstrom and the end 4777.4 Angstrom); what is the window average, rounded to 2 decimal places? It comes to 3.00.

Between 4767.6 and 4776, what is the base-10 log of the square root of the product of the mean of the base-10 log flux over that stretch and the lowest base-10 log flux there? -0.326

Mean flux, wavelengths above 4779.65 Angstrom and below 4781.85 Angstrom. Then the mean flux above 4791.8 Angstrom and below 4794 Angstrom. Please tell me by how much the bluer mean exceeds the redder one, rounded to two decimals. 0.22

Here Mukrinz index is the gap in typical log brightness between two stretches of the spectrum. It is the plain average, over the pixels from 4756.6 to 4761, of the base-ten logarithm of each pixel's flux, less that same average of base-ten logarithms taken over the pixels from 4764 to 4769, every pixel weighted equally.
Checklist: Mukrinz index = 0.011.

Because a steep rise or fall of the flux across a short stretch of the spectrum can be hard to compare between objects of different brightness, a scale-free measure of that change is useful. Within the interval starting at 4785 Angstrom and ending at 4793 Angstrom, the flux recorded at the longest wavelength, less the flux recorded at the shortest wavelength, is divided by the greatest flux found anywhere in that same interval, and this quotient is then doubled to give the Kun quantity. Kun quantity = -0.015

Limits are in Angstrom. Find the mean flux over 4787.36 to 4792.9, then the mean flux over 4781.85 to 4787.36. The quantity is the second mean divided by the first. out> 1.03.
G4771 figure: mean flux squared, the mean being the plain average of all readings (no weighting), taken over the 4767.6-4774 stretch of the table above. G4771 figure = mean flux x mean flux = 8.88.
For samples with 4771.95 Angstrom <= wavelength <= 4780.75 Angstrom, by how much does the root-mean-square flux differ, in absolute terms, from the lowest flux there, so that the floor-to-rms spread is 0.036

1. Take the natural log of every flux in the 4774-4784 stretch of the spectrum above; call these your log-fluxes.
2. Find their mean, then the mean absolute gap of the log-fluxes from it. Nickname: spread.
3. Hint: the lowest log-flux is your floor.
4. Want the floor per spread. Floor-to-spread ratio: 91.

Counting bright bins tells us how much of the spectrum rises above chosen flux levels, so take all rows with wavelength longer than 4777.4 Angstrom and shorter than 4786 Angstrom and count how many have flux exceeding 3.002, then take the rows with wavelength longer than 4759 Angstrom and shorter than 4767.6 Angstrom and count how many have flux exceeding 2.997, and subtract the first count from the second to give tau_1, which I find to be -4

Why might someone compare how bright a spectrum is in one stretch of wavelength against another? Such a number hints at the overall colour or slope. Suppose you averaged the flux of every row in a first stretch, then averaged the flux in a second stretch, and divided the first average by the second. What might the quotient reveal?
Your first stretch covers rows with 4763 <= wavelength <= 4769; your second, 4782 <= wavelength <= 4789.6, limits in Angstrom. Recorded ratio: 1.02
